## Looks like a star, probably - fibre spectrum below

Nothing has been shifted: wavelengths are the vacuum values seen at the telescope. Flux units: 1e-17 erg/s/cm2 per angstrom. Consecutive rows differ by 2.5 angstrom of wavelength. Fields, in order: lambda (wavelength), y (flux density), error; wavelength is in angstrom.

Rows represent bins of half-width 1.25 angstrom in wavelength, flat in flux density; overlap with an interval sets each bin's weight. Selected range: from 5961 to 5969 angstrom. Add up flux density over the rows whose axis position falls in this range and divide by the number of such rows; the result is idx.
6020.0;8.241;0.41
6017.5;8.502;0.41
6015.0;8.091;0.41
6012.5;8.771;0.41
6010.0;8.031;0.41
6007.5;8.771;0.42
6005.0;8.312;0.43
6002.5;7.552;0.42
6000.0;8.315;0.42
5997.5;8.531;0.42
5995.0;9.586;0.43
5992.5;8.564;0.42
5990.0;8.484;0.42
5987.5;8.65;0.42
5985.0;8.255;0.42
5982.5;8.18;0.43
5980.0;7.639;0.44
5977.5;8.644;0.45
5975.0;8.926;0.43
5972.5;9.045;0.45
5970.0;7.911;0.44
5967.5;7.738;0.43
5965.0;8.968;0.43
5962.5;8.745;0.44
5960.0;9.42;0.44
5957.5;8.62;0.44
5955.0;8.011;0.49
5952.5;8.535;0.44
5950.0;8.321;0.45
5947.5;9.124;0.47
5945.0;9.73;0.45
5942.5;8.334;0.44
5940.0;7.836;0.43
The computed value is 8.48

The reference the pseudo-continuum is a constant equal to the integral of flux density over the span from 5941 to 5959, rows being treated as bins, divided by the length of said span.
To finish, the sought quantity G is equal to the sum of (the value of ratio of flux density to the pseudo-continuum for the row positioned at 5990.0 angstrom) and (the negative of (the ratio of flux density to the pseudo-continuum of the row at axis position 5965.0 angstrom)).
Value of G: -0.056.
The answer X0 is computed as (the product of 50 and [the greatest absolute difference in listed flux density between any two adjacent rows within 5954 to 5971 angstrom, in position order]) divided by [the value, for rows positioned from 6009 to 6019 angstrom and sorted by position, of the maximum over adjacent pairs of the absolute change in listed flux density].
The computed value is 83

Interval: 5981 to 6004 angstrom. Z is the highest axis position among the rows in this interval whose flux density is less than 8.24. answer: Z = 6002.5 angstrom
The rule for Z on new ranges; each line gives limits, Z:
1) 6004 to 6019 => 6015.0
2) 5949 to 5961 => 5955.0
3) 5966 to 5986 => 5982.5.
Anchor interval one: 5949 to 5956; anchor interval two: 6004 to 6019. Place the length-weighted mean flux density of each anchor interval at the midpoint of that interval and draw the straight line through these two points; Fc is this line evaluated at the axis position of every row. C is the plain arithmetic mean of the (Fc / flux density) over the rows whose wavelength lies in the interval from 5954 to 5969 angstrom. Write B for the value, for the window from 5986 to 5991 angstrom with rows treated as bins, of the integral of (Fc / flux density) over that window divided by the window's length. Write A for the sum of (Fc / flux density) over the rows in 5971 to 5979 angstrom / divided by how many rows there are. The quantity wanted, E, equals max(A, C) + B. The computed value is 1.95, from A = 0.94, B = 0.98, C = 0.97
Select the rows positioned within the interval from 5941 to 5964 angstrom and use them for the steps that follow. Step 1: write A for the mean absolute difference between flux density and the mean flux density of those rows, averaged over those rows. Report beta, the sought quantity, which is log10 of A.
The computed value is -0.35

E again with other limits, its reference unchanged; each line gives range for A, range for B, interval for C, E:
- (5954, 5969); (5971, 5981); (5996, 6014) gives 1.99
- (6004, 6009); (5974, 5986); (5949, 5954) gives 1.99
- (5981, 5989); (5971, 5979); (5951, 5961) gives 1.95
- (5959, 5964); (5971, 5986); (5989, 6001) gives 1.96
